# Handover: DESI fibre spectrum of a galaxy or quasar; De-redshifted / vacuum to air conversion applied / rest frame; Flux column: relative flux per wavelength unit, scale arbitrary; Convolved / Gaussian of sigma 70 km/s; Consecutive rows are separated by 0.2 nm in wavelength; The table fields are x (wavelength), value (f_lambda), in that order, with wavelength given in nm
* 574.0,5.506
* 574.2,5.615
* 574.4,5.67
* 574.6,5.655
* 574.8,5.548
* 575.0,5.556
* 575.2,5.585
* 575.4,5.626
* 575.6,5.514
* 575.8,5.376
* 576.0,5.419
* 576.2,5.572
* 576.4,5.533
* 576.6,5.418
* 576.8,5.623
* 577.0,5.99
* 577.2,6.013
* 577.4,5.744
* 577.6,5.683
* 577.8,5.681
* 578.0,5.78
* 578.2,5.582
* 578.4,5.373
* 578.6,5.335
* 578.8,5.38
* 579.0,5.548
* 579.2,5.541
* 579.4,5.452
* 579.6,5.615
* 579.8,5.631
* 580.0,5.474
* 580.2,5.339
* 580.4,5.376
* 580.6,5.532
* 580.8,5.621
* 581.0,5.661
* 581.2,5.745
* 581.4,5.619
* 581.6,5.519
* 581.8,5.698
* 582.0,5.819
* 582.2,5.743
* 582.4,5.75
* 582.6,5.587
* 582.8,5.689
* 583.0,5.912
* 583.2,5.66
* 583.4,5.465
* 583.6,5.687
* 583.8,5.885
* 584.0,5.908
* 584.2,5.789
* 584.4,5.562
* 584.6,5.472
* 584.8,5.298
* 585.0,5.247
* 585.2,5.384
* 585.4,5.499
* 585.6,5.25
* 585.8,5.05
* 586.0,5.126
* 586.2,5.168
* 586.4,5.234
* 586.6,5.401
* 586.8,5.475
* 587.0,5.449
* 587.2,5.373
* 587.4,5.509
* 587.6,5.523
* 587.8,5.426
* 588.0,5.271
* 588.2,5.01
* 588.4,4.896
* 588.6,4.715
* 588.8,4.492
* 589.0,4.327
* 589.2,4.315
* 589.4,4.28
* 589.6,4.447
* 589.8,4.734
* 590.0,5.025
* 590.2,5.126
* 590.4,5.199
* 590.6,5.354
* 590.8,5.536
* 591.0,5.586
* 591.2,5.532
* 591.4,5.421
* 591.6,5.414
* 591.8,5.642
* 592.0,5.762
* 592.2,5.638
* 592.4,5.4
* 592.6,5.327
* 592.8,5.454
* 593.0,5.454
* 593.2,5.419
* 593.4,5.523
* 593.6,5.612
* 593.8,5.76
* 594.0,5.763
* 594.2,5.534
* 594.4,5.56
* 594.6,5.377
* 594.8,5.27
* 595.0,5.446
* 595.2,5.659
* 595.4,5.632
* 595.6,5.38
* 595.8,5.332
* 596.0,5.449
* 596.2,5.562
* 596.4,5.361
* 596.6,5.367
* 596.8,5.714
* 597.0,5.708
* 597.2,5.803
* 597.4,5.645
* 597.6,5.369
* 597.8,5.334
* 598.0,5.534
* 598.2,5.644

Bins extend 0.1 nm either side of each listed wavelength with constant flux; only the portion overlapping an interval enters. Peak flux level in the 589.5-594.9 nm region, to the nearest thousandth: 5.763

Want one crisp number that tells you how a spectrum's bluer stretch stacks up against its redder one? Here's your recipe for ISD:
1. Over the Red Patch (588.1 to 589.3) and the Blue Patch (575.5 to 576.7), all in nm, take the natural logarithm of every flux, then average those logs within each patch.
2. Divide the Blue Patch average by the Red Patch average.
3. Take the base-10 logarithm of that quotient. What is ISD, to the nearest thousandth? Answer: 0.046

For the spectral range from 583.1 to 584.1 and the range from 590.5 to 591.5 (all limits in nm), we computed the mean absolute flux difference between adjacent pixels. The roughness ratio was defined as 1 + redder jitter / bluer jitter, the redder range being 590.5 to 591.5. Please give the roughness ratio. 1.6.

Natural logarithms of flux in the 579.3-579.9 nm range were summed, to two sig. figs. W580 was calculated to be 5.1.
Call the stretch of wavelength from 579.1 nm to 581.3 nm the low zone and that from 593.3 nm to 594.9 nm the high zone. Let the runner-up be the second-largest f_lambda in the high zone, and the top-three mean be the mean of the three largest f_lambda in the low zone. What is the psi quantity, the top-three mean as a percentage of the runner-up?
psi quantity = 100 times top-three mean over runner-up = 99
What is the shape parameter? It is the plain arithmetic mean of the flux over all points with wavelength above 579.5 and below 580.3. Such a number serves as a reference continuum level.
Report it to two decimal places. 5.51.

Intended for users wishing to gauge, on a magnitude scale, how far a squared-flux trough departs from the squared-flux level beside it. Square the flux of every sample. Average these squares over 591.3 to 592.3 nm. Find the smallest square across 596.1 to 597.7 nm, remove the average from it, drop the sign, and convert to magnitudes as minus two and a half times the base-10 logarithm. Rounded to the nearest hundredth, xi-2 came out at -0.93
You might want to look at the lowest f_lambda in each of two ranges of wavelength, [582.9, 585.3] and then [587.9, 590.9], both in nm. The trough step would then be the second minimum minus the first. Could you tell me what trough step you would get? -1.0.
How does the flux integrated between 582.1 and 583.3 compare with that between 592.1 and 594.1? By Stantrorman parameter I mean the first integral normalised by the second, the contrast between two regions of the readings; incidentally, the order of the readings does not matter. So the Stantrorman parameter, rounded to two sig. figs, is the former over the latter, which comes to 0.62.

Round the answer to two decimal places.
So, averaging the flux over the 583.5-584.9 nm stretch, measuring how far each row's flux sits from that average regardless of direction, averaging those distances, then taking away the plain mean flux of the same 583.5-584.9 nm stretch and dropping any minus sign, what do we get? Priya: 5.47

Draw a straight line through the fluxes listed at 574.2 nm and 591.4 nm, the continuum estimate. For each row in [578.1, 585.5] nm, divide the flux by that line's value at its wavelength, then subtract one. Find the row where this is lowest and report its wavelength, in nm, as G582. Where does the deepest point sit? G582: 585.0 nm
